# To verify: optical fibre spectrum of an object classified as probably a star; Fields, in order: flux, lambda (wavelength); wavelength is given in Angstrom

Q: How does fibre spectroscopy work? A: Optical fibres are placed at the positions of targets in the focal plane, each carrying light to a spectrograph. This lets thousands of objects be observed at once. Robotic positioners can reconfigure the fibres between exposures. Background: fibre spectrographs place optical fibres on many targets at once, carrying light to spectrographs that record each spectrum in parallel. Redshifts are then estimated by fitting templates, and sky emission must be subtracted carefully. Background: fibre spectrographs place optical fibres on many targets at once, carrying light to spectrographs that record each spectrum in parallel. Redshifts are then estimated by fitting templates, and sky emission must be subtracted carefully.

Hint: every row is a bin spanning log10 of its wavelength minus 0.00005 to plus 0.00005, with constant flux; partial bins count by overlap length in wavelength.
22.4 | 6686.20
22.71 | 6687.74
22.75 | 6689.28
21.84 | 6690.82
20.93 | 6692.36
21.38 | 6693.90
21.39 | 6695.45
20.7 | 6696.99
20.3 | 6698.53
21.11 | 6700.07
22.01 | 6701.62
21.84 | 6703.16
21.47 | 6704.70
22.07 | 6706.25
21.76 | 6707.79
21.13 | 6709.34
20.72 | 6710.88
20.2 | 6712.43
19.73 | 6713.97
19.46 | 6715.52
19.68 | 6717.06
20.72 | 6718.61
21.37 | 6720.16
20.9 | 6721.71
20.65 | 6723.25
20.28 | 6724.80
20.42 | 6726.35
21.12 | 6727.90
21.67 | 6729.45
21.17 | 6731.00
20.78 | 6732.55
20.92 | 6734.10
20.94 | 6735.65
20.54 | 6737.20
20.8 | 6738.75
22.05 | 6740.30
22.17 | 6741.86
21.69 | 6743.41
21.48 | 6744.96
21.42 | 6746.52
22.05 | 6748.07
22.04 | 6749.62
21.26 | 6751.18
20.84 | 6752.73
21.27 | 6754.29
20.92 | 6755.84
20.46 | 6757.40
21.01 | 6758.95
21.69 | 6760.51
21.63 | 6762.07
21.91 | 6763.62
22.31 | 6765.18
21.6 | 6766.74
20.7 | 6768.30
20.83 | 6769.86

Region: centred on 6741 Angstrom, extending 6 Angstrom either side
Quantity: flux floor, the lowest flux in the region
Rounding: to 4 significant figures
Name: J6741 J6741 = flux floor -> 20.54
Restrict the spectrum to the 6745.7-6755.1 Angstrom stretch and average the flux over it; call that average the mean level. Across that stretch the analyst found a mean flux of 21.5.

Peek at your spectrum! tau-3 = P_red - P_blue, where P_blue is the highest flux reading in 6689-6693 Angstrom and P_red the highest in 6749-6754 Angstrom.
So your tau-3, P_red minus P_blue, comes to -0.7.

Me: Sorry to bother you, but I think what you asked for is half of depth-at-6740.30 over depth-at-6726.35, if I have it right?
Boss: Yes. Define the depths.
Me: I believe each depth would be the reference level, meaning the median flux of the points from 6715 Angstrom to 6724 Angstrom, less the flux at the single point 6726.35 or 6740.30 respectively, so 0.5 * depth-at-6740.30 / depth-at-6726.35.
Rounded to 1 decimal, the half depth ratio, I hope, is -2.6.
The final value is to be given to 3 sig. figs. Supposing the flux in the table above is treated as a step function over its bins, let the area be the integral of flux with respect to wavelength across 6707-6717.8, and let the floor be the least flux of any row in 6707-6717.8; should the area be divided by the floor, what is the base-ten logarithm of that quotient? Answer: 1.05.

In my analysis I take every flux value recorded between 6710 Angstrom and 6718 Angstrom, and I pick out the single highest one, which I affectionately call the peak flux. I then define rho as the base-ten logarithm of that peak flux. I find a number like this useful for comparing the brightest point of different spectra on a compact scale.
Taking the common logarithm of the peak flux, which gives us 1.32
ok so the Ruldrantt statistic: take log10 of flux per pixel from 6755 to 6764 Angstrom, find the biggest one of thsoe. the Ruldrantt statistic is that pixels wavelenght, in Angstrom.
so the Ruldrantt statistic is 6763.62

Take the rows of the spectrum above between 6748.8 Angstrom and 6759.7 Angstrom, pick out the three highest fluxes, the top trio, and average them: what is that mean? 21.5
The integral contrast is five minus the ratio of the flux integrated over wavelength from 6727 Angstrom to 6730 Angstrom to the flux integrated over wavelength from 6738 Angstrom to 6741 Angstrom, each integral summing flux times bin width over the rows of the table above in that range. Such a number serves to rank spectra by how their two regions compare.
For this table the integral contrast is 4.00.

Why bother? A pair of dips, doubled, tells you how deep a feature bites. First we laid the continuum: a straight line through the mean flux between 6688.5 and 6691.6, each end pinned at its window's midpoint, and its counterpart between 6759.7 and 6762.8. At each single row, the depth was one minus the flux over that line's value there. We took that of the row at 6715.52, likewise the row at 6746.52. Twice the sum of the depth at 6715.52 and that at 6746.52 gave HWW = 0.27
